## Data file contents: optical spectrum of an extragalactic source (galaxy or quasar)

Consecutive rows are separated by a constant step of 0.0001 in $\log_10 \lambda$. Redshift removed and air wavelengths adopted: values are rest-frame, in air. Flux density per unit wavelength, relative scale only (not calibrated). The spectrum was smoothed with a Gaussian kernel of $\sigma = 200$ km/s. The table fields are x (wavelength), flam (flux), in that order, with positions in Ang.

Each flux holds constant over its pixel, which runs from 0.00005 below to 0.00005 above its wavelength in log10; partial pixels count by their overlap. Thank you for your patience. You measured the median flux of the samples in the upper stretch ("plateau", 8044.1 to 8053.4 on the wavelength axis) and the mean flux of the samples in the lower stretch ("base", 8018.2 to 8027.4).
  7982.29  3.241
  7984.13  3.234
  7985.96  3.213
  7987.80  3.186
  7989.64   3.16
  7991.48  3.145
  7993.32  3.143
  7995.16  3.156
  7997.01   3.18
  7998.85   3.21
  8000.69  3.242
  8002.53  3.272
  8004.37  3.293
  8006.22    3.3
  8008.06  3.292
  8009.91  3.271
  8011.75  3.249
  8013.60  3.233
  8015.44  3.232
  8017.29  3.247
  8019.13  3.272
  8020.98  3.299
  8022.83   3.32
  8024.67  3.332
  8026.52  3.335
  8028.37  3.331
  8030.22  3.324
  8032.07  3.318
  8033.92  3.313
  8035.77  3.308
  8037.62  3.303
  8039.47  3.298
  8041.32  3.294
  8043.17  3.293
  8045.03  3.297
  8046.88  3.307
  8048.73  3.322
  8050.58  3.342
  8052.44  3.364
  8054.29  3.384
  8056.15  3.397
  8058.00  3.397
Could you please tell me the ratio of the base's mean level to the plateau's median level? 1.00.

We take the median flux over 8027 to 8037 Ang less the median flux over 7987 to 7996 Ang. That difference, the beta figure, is 0.16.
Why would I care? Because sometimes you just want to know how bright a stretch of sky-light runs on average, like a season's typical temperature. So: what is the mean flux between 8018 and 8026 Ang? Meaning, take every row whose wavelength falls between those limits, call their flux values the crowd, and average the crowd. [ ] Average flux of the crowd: 3.31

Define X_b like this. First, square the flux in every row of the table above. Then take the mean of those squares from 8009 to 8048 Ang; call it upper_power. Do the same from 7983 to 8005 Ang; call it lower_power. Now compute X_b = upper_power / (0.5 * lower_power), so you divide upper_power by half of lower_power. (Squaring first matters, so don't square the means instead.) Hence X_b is 2.12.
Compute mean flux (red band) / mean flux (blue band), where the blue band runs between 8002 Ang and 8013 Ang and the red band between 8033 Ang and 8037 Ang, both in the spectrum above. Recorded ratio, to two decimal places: 1.01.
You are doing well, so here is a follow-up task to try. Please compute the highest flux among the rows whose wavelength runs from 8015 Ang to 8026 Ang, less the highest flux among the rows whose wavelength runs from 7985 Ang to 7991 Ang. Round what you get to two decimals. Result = 0.12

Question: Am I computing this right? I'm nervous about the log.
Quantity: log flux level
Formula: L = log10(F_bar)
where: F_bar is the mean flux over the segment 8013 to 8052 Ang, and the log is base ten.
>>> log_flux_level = 0.519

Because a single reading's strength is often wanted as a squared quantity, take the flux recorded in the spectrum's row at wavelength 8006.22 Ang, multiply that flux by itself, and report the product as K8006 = 10.9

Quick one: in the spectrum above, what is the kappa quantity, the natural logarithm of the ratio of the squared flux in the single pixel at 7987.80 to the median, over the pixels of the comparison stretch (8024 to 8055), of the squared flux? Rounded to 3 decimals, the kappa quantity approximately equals -0.081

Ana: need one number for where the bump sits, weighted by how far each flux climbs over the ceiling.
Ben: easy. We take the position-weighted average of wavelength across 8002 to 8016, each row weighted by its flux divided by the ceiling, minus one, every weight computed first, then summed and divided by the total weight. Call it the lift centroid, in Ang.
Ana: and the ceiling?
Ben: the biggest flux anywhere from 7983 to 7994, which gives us 8006.4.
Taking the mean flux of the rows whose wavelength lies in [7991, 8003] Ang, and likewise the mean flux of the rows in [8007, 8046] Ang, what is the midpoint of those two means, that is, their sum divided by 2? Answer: 3.24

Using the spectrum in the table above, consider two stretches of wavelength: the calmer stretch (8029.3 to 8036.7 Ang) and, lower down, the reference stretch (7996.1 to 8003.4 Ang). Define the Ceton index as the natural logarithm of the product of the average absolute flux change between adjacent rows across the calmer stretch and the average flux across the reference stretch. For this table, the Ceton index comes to -4.1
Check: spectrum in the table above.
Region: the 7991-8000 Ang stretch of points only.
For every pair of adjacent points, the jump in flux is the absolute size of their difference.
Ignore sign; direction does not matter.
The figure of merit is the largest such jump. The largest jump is 0.030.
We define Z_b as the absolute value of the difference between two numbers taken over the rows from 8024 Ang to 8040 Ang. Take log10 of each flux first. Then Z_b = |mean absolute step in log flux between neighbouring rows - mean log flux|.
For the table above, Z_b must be 0.520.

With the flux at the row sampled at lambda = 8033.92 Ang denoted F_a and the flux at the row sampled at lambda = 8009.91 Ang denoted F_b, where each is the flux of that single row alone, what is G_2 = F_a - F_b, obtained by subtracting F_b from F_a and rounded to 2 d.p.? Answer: 0.04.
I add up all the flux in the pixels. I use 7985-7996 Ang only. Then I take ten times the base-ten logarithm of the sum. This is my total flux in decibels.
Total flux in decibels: 12.8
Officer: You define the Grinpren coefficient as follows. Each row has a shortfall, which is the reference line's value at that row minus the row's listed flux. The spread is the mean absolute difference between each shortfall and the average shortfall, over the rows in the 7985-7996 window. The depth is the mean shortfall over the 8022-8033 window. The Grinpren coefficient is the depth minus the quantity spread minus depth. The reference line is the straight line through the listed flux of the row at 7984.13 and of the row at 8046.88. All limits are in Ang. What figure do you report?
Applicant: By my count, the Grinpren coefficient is -0.11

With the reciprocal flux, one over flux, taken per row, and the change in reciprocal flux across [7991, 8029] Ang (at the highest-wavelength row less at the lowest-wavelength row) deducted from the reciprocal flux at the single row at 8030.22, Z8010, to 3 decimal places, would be 0.319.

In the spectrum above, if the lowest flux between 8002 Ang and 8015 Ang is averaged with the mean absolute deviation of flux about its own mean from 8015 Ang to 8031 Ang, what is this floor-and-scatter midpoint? 1.63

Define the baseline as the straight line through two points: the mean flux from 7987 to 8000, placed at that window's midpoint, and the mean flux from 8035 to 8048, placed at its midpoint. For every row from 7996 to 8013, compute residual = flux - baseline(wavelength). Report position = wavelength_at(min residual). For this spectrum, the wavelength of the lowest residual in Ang 7997.01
